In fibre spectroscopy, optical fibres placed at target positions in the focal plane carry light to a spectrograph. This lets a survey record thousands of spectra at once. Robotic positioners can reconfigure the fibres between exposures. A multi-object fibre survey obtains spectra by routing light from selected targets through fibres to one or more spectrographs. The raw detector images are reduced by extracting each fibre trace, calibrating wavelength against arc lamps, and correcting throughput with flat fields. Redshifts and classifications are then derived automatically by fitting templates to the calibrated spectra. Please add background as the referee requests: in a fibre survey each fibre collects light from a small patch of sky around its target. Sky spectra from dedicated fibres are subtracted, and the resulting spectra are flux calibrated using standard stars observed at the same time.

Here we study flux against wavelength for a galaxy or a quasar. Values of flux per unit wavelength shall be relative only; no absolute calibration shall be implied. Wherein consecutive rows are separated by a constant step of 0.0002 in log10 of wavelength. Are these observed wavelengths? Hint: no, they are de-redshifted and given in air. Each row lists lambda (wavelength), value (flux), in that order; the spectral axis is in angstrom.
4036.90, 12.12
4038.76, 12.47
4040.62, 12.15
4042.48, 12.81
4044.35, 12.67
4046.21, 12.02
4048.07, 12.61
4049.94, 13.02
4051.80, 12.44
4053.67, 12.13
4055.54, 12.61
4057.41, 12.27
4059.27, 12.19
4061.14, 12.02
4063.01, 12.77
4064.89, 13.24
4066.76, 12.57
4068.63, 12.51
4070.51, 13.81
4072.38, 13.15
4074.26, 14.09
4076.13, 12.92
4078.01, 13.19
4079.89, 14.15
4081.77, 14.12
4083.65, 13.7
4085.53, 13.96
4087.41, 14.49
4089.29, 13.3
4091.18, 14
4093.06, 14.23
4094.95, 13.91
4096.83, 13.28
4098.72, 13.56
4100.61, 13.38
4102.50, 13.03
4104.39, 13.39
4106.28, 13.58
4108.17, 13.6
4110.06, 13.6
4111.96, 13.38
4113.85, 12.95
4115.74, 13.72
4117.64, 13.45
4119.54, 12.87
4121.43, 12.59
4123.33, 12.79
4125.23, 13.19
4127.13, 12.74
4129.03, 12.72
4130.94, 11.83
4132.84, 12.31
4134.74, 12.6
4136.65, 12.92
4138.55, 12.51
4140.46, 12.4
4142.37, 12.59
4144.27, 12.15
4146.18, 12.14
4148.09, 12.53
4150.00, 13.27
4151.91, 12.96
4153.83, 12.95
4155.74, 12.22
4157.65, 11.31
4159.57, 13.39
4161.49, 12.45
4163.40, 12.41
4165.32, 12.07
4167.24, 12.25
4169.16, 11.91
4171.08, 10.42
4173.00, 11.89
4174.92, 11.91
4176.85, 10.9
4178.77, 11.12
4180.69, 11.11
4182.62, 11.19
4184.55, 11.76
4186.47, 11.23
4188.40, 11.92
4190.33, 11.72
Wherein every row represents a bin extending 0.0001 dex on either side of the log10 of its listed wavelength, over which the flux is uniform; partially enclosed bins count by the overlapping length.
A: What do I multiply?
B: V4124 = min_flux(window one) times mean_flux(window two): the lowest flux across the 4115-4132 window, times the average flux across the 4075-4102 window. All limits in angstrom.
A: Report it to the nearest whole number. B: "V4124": 162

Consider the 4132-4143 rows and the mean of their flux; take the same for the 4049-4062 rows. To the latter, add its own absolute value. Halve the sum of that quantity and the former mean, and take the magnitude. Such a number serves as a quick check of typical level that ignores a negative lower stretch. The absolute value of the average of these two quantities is 18.7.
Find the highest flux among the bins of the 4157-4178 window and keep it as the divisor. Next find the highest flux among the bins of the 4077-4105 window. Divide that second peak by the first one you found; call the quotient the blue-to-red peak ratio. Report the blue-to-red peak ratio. 1.08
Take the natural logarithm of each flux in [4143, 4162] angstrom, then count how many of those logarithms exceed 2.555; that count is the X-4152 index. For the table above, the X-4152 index 4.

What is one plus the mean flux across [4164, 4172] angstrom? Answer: 12.7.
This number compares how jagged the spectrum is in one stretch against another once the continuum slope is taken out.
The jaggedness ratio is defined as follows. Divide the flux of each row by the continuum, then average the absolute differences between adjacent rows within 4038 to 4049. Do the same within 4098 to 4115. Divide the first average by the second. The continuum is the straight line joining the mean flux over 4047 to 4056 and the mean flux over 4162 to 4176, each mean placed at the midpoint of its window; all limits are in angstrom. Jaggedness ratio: 2.08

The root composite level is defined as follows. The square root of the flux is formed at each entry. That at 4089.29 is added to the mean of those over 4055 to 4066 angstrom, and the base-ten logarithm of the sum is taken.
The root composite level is 0.856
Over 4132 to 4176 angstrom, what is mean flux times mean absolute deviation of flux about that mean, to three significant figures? 5.40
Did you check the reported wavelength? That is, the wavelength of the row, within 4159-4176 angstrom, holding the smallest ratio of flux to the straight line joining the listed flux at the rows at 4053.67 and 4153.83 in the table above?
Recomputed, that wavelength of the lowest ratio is 4171.08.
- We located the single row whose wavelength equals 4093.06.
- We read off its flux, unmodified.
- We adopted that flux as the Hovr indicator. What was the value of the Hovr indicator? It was 14.23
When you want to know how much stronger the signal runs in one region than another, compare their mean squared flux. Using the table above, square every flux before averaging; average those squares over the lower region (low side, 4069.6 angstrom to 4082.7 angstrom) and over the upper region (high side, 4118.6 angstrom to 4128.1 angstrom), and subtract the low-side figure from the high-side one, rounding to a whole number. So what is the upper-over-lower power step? -21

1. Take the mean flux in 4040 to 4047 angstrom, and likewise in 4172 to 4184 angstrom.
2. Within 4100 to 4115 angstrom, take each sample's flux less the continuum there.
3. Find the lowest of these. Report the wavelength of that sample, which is 4102.50 angstrom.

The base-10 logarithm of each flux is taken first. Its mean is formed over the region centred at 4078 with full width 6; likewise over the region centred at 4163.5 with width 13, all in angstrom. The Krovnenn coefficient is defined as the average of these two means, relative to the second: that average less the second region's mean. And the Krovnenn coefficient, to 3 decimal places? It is 0.020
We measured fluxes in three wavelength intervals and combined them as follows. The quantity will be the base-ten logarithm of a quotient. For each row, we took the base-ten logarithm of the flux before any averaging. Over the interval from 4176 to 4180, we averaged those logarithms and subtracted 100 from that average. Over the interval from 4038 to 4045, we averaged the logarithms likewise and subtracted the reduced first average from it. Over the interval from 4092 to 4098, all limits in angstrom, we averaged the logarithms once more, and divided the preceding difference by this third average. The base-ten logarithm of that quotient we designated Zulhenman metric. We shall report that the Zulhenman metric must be 1.94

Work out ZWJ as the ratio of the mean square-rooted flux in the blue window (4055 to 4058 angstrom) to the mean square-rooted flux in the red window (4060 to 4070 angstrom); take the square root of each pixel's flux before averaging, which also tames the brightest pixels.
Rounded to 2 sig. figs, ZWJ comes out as 0.99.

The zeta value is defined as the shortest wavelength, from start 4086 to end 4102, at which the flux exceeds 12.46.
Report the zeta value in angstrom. 4087.41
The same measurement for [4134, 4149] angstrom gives 4134.74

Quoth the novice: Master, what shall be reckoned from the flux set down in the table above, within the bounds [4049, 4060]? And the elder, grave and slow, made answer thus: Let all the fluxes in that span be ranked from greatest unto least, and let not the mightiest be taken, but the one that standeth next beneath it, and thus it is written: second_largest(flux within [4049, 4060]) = 12.61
